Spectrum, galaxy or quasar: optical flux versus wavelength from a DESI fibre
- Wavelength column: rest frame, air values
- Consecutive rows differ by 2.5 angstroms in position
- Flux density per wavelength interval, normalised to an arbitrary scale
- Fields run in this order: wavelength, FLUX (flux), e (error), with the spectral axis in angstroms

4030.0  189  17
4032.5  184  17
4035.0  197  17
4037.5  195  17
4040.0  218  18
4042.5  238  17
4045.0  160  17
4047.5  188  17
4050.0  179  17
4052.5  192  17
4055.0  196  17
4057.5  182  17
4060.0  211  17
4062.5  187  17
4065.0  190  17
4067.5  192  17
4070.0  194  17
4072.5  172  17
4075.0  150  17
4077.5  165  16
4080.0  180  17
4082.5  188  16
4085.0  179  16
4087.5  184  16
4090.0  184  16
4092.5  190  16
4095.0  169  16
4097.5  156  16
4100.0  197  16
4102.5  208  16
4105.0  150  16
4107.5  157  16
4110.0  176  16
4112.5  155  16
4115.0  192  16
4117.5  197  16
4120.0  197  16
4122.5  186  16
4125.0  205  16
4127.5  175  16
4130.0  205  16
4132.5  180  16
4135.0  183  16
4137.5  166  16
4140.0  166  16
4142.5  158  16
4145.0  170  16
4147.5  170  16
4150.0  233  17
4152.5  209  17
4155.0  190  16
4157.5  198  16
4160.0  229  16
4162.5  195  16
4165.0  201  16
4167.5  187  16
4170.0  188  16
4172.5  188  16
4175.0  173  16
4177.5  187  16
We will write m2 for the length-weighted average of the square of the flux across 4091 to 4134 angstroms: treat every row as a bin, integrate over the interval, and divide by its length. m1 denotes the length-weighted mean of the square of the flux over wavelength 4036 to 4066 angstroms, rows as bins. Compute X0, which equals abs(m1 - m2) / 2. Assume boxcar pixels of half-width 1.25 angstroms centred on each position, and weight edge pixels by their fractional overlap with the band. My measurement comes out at 2396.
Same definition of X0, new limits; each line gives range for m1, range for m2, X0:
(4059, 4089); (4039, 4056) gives 2651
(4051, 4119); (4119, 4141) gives 617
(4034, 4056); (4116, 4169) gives 1081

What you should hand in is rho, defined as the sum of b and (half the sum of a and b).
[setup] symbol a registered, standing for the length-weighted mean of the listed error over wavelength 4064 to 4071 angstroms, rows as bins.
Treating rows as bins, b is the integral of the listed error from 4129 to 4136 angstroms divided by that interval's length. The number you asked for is 32.5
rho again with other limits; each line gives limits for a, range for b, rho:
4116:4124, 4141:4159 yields 32.4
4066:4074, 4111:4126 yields 32.5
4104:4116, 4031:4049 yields 33.7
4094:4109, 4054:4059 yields 33.5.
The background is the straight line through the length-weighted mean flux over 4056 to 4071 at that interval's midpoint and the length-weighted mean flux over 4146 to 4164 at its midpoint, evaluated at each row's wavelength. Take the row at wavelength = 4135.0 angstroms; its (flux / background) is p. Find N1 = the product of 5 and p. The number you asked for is 4.56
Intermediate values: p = 0.91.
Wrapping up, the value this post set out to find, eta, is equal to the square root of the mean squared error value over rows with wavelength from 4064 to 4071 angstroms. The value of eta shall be 17.0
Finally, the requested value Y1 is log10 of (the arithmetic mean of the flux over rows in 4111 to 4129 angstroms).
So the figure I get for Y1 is 2.27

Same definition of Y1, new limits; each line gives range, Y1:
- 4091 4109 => 2.24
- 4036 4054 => 2.29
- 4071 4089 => 2.24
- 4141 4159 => 2.28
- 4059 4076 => 2.27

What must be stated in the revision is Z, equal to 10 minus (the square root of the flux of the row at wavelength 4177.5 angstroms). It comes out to -3.67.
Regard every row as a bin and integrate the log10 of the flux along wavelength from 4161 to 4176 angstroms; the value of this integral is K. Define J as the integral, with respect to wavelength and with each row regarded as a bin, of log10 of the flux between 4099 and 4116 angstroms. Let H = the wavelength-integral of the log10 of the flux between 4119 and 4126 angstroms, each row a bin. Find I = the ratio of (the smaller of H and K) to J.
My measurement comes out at 0.42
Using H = 16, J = 38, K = 34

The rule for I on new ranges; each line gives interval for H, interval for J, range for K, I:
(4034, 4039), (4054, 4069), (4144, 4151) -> 0.33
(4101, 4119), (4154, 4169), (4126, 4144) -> 1.17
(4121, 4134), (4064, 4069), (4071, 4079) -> 1.55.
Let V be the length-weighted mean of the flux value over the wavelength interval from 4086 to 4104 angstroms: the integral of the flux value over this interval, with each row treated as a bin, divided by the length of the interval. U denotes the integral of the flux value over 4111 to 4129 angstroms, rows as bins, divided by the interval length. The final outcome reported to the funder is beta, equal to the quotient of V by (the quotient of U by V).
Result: 180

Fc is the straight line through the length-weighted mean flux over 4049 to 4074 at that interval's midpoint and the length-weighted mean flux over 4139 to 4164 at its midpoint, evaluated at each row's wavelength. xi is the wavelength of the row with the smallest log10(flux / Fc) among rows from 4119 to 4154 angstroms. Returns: 4142.5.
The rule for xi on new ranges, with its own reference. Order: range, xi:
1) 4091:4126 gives 4105.0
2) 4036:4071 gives 4045.0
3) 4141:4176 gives 4142.5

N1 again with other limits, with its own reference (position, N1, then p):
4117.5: 4.96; 0.99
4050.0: 4.68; 0.94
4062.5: 4.85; 0.97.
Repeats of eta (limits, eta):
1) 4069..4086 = 16.6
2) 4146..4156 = 16.5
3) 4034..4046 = 17.2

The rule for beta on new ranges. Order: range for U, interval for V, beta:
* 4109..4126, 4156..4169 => 217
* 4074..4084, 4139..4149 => 164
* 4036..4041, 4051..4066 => 181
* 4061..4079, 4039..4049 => 223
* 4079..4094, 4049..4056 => 194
